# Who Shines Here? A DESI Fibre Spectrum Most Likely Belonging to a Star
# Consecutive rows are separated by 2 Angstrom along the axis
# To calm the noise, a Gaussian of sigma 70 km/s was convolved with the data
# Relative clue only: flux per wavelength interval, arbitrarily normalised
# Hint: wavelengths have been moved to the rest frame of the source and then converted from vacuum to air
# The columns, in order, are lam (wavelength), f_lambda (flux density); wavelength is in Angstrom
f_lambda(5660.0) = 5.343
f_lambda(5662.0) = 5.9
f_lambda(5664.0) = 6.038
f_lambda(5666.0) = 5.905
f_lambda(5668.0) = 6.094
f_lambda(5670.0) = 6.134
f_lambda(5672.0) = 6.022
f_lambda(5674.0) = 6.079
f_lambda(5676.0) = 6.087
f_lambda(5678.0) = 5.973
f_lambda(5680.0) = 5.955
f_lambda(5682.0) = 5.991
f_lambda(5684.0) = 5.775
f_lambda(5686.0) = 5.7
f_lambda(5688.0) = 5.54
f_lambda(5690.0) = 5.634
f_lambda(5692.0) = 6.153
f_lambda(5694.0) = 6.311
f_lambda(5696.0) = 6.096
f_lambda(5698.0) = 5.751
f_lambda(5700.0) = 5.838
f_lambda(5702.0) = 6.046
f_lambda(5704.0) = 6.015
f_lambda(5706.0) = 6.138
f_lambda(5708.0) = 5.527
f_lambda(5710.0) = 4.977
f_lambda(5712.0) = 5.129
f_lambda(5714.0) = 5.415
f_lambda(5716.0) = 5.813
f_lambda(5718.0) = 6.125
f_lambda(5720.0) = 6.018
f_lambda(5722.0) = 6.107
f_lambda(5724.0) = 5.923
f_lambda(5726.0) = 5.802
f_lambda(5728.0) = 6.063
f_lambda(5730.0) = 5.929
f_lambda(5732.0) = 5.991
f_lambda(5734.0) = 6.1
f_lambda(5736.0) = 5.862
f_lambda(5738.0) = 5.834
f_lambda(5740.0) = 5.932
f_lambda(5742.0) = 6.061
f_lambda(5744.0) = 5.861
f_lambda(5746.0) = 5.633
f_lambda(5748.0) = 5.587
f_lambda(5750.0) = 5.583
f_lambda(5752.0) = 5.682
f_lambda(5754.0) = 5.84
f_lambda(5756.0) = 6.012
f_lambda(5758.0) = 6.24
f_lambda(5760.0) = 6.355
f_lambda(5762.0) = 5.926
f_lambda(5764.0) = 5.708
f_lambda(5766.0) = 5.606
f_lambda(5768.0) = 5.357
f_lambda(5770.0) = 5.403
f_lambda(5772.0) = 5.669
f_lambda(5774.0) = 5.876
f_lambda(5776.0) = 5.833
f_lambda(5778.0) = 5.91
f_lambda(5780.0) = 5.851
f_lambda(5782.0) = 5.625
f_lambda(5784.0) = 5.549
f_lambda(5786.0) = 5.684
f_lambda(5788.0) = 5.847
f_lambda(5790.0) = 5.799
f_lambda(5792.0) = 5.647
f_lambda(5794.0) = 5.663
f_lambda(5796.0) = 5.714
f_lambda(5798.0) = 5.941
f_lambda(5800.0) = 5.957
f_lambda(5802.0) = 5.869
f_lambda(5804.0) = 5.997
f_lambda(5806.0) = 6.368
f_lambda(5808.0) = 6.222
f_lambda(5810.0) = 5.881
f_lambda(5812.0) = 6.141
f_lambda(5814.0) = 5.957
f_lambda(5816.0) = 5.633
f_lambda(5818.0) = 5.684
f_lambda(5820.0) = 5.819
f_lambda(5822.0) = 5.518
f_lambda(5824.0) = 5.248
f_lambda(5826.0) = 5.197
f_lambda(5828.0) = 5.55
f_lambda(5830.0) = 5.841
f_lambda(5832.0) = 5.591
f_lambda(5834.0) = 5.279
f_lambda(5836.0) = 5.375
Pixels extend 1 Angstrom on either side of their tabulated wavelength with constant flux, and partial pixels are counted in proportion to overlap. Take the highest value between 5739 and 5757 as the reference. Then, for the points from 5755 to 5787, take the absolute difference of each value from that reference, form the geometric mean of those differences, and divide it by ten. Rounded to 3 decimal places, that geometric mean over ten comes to 0.028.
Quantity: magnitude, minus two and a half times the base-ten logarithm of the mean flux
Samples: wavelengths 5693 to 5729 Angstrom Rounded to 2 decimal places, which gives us -1.92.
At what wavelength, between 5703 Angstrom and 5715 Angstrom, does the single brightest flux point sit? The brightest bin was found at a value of 5706.0 Angstrom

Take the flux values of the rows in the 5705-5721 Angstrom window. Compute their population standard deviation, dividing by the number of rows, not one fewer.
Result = 0.42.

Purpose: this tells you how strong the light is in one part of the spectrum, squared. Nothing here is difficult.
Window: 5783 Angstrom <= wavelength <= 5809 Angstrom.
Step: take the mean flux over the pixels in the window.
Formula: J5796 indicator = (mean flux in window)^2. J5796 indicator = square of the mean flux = 34.4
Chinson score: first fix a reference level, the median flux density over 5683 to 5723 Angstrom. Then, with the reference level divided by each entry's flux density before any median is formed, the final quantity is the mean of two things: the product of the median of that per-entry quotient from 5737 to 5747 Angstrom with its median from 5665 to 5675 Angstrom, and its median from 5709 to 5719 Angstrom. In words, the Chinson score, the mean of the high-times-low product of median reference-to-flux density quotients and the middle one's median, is 1.01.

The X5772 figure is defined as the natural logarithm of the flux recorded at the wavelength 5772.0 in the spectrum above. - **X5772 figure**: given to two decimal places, 1.74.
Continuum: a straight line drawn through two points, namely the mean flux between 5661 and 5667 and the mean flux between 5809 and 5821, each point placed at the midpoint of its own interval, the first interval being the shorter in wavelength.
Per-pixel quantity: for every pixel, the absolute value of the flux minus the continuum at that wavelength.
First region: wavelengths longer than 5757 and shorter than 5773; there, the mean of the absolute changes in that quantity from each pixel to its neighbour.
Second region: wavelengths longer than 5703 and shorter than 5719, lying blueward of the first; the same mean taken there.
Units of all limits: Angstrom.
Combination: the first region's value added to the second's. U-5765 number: 0.45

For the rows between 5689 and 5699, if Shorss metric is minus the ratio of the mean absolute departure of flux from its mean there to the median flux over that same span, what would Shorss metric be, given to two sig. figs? -0.039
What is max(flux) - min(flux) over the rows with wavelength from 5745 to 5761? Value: 0.77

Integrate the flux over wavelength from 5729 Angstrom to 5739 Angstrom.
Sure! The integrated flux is 59.4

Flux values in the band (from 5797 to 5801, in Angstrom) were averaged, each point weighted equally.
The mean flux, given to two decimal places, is 5.95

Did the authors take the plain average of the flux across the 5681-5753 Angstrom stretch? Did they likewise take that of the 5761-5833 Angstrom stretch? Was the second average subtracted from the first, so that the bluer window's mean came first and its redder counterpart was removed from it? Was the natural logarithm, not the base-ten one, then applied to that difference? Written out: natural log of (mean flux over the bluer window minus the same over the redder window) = -2.5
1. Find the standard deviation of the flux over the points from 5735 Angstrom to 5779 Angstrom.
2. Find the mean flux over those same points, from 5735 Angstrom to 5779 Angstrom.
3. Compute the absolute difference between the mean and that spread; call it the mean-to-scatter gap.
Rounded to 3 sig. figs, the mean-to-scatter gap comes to 5.57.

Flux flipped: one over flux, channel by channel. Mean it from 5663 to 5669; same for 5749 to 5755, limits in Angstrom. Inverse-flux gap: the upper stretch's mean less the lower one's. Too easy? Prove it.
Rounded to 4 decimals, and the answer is 0.0091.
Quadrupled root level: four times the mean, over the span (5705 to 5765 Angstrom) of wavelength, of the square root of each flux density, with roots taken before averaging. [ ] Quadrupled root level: 9.66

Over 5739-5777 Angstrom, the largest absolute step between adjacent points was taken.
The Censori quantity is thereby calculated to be 0.43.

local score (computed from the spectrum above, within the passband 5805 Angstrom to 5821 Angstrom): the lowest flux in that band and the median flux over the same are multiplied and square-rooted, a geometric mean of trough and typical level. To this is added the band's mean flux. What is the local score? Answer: 11.74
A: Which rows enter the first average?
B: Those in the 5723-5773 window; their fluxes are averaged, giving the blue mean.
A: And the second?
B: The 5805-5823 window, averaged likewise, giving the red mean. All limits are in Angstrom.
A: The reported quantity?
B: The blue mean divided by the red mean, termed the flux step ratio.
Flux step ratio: 0.99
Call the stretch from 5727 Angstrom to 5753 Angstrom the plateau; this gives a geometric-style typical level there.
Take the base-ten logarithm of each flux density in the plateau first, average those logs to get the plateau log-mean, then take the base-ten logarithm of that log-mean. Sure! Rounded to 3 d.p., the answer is -0.115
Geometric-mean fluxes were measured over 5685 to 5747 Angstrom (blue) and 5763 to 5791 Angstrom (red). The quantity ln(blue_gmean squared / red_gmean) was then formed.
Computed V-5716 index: 1.79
